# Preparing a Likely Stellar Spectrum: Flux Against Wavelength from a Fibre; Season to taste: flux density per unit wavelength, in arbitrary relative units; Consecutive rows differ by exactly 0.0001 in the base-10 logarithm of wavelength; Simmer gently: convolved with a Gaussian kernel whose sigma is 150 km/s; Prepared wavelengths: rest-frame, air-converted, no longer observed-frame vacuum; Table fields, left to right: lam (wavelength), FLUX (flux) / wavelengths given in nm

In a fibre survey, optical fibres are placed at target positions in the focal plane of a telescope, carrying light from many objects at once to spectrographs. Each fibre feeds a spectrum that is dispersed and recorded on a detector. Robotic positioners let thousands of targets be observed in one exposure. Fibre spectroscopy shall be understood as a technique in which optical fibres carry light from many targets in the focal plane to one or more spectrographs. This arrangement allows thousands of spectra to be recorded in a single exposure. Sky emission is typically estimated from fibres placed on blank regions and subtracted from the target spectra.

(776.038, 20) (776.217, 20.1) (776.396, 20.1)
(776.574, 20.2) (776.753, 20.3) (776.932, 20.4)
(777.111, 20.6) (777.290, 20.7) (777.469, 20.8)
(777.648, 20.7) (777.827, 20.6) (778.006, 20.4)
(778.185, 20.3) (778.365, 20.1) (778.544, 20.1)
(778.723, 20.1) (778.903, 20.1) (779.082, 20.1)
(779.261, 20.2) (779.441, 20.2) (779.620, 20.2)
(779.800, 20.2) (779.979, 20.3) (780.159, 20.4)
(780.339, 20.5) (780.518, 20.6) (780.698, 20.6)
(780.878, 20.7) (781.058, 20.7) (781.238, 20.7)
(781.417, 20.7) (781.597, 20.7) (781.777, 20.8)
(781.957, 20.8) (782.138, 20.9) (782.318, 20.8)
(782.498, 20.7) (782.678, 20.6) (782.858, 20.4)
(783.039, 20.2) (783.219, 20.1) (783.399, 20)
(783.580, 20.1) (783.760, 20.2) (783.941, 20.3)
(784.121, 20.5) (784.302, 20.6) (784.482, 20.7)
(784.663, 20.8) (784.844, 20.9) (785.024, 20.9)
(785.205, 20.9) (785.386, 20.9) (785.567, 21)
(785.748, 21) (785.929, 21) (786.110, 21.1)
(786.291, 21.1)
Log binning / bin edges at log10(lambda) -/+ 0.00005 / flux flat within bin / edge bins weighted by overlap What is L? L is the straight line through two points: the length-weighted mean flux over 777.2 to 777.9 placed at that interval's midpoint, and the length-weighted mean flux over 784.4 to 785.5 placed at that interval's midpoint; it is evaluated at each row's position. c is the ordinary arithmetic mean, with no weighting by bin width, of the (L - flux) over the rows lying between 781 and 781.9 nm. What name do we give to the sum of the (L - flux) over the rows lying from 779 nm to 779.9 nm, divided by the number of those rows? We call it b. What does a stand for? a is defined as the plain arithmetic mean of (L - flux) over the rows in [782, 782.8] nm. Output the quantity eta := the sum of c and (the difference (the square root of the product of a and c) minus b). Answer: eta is -0.4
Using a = 0.0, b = 0.56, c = 0.06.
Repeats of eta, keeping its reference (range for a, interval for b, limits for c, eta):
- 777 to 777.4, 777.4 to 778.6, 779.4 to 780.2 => 0.4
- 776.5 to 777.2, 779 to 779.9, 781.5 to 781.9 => -0.4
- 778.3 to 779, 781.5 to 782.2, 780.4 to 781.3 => 0.4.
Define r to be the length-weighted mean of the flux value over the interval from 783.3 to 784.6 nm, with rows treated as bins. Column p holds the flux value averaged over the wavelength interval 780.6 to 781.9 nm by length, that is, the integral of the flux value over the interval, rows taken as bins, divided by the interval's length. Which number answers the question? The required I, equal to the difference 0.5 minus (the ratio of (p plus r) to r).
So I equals -1.52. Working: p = 20.7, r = 20.35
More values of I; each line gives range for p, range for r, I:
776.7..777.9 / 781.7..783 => -1.50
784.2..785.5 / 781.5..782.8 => -1.50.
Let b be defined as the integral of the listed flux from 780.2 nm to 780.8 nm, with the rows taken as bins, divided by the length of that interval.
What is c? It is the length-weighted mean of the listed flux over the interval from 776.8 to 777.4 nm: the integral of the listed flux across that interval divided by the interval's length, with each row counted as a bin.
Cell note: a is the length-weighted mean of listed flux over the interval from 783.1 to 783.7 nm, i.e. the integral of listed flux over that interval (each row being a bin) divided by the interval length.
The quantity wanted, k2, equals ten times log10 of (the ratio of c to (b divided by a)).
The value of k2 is 13.03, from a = 20.1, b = 20.6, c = 20.5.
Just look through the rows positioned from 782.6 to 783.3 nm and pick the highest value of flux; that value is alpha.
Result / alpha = 20.6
